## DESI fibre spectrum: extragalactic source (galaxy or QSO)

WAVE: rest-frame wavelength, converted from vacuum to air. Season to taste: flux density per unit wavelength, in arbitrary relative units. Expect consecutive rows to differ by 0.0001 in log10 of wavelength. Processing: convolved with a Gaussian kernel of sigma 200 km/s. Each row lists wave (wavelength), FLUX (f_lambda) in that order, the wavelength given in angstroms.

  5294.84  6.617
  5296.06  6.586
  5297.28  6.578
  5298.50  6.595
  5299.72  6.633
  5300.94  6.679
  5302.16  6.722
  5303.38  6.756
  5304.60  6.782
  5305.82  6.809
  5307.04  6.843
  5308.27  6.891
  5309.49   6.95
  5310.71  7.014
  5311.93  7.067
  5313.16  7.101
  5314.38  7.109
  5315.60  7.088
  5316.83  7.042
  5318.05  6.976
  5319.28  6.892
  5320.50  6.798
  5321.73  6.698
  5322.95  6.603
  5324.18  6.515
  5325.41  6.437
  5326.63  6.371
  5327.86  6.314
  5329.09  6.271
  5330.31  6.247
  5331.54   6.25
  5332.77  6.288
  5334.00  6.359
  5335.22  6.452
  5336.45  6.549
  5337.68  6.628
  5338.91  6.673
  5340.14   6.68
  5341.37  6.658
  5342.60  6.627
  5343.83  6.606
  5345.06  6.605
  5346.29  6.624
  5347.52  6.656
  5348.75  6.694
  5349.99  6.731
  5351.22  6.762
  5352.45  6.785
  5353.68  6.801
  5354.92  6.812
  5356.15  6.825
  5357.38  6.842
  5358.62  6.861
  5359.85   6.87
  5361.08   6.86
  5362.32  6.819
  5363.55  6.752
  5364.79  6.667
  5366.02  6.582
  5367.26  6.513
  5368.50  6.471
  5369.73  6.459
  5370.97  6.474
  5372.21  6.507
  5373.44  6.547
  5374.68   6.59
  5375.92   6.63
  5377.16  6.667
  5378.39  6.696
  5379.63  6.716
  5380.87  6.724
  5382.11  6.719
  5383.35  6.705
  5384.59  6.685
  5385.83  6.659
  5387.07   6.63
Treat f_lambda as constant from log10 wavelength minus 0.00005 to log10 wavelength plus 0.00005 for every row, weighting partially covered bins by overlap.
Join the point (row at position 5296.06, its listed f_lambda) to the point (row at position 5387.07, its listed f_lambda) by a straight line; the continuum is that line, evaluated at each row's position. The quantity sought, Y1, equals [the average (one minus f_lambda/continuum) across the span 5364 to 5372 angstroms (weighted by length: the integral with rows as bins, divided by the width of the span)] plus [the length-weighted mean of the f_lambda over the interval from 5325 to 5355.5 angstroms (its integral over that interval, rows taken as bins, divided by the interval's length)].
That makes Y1 6.57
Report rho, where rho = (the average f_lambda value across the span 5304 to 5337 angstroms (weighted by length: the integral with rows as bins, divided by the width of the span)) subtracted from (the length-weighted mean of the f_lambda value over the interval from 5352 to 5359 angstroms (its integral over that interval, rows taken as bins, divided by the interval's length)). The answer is 0.12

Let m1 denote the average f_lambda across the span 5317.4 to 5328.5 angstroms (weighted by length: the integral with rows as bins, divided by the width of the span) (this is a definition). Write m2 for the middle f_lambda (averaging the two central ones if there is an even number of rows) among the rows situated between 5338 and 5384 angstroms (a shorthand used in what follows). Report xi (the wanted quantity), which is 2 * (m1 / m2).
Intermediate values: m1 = 6.62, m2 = 6.68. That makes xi 1.98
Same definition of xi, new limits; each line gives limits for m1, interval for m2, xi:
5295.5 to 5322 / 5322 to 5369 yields 2.07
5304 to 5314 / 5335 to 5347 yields 2.09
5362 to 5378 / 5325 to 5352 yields 2.00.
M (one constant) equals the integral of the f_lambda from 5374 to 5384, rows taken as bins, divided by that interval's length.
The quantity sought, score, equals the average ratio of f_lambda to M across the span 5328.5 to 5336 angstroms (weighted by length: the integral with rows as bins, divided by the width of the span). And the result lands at 0.95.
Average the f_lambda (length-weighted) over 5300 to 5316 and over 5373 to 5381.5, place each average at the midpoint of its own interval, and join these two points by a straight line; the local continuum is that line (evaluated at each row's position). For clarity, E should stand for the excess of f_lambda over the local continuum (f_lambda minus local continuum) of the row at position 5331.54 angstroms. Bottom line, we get -0.57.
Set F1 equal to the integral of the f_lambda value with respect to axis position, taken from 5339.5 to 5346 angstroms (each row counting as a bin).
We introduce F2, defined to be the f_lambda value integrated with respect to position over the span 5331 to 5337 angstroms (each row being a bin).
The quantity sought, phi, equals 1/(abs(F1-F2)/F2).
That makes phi 8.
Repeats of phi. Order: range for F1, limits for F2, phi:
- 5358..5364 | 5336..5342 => 33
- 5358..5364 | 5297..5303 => 35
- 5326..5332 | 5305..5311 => 12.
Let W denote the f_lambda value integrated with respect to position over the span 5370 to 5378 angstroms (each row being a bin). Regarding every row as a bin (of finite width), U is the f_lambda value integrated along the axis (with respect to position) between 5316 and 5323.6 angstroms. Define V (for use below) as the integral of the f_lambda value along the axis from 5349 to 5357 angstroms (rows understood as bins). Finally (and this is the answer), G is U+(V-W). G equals 54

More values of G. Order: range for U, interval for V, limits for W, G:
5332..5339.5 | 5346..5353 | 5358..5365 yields 48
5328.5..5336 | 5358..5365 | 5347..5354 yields 48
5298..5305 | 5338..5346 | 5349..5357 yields 46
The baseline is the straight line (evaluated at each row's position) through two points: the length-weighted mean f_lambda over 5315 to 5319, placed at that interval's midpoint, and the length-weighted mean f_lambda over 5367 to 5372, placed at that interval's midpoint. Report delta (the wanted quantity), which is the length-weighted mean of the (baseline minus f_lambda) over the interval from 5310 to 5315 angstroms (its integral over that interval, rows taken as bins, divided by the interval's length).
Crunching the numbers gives -0.01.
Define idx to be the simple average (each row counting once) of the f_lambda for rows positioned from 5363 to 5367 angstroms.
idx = 6.67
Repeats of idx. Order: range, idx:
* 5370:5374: 6.51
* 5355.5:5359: 6.84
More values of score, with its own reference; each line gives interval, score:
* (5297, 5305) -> 1.00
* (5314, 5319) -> 1.05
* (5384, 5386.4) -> 1.00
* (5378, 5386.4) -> 1.00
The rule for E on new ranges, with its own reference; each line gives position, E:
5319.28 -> 0.03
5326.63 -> -0.47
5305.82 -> -0.10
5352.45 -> 0.04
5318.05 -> 0.11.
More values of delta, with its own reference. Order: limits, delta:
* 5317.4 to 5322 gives 0.13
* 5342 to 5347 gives 0.11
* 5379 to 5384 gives -0.36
